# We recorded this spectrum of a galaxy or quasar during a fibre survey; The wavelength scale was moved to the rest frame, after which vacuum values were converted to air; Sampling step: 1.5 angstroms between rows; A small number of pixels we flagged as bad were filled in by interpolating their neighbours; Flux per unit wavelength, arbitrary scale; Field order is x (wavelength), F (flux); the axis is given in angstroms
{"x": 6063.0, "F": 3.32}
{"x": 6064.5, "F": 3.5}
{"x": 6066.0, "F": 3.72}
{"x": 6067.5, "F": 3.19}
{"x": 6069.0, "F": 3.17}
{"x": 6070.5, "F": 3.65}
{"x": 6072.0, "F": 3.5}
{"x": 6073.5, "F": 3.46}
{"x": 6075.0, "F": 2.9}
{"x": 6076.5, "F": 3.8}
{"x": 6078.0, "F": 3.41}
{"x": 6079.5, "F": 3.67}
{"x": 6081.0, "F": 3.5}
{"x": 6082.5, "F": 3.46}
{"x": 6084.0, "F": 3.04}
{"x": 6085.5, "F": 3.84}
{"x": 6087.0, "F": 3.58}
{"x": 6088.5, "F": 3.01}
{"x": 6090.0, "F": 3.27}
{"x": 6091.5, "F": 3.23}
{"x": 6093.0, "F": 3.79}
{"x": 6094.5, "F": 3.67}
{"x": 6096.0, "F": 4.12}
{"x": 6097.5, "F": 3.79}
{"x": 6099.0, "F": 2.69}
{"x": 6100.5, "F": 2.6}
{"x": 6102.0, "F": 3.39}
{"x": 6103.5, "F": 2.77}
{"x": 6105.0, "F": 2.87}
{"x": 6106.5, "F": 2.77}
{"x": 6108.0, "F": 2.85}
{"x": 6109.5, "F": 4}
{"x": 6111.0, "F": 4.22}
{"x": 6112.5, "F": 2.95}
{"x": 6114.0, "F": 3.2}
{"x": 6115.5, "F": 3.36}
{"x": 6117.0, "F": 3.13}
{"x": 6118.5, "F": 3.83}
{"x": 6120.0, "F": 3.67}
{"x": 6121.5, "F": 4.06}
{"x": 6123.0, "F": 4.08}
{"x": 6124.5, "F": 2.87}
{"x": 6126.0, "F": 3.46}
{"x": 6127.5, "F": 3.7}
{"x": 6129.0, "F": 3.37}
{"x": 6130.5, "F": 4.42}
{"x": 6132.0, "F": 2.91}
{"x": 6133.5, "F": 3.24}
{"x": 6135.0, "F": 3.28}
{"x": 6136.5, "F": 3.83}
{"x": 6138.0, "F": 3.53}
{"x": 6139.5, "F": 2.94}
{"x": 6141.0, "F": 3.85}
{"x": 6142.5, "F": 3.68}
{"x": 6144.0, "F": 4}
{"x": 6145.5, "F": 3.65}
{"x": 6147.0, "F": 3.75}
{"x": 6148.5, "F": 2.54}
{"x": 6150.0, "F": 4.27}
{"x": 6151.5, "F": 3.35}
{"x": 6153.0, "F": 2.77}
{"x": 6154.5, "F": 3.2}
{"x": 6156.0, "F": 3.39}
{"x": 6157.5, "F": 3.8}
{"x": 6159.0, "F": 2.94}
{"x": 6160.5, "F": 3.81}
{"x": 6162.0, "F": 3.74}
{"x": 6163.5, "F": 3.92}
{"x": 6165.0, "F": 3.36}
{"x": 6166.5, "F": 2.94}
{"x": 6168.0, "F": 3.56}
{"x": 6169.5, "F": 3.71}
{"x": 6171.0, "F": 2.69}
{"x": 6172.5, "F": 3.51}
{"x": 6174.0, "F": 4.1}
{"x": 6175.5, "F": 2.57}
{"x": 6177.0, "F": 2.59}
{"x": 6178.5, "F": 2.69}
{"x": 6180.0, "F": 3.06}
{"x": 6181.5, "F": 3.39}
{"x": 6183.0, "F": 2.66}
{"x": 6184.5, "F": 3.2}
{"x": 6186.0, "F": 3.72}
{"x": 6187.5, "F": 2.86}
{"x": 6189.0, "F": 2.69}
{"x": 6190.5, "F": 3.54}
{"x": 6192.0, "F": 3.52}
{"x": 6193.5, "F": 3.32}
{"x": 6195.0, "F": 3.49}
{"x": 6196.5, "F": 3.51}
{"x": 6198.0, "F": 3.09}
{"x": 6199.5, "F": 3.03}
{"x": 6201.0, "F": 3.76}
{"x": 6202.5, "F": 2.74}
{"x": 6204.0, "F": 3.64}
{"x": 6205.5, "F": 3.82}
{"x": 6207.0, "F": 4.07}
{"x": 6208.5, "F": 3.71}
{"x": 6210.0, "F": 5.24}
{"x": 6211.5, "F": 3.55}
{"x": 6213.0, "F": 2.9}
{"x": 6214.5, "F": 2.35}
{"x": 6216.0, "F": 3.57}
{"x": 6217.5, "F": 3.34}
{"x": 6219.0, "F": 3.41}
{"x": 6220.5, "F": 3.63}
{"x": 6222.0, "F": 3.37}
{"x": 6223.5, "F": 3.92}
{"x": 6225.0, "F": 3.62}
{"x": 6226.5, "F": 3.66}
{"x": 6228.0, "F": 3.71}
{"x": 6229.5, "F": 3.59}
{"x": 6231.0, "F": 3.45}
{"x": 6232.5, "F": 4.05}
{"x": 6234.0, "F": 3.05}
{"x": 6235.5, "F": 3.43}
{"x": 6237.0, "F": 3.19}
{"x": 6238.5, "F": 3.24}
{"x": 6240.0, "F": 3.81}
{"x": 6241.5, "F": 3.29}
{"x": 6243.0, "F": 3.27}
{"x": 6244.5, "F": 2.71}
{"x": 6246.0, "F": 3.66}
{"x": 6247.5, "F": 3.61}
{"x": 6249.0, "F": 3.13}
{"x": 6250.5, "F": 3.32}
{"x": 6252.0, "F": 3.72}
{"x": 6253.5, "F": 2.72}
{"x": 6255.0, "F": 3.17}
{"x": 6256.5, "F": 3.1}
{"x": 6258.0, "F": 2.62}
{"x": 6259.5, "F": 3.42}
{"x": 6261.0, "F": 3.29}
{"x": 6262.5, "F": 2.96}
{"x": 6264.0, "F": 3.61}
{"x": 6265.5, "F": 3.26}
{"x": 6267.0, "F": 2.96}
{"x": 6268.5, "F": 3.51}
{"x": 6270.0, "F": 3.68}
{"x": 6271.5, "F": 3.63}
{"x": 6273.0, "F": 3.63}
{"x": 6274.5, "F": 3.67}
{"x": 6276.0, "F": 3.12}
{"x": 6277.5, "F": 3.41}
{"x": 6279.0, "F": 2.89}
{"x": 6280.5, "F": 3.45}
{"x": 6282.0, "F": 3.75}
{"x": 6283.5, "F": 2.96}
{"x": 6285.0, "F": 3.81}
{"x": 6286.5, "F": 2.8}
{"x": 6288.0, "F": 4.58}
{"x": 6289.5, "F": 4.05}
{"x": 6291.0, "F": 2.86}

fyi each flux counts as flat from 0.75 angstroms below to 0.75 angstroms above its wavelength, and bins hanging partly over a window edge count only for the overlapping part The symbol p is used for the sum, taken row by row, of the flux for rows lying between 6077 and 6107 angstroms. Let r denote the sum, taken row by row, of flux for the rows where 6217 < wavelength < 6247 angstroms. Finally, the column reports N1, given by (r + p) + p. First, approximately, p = 66.5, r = 69.4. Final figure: 202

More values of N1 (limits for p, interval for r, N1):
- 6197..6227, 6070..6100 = 210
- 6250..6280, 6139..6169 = 201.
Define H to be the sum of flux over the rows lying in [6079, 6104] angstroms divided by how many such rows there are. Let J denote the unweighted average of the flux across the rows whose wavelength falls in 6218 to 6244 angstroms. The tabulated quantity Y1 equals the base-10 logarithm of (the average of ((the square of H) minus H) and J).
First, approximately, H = 3.38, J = 3.51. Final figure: 0.761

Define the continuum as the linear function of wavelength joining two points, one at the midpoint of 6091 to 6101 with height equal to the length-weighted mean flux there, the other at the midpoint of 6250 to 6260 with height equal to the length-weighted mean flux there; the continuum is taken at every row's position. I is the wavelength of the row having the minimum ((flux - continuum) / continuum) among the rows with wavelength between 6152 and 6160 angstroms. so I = 6153.0 angstroms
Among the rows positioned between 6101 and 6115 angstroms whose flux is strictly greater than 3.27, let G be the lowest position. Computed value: 6102.0 angstroms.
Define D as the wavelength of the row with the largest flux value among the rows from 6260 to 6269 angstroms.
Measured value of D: 6264.0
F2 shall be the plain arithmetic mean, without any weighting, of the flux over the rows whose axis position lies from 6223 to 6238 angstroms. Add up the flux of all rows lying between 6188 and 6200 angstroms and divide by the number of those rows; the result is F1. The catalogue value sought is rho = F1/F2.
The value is 0.92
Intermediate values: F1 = 3.27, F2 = 3.57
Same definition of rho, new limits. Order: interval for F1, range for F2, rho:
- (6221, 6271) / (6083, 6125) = 1.00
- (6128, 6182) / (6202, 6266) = 0.99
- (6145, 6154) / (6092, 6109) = 1.06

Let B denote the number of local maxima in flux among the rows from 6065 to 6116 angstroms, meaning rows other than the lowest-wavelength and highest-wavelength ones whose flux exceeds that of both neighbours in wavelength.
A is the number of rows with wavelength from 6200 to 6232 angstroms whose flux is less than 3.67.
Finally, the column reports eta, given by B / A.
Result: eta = 0.71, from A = 14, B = 10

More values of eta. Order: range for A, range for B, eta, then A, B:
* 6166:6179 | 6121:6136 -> 0.43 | 7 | 3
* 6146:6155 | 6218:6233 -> 0.75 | 4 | 3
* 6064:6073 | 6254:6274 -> 0.60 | 5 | 3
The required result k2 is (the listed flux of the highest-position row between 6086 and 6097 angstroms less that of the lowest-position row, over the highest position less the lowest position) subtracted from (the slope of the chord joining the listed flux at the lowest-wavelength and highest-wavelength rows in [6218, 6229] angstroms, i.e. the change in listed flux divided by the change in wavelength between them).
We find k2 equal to -0.03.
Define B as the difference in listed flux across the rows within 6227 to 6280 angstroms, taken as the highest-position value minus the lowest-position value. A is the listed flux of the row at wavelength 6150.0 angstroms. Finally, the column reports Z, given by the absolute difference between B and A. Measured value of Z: 5.1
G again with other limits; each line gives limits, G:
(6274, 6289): 6274.5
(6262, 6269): 6264.0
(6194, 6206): 6195.0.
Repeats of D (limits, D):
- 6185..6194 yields 6186.0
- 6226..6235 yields 6232.5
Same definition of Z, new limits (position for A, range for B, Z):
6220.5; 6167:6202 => 3.4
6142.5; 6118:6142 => 3.7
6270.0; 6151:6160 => 4.1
